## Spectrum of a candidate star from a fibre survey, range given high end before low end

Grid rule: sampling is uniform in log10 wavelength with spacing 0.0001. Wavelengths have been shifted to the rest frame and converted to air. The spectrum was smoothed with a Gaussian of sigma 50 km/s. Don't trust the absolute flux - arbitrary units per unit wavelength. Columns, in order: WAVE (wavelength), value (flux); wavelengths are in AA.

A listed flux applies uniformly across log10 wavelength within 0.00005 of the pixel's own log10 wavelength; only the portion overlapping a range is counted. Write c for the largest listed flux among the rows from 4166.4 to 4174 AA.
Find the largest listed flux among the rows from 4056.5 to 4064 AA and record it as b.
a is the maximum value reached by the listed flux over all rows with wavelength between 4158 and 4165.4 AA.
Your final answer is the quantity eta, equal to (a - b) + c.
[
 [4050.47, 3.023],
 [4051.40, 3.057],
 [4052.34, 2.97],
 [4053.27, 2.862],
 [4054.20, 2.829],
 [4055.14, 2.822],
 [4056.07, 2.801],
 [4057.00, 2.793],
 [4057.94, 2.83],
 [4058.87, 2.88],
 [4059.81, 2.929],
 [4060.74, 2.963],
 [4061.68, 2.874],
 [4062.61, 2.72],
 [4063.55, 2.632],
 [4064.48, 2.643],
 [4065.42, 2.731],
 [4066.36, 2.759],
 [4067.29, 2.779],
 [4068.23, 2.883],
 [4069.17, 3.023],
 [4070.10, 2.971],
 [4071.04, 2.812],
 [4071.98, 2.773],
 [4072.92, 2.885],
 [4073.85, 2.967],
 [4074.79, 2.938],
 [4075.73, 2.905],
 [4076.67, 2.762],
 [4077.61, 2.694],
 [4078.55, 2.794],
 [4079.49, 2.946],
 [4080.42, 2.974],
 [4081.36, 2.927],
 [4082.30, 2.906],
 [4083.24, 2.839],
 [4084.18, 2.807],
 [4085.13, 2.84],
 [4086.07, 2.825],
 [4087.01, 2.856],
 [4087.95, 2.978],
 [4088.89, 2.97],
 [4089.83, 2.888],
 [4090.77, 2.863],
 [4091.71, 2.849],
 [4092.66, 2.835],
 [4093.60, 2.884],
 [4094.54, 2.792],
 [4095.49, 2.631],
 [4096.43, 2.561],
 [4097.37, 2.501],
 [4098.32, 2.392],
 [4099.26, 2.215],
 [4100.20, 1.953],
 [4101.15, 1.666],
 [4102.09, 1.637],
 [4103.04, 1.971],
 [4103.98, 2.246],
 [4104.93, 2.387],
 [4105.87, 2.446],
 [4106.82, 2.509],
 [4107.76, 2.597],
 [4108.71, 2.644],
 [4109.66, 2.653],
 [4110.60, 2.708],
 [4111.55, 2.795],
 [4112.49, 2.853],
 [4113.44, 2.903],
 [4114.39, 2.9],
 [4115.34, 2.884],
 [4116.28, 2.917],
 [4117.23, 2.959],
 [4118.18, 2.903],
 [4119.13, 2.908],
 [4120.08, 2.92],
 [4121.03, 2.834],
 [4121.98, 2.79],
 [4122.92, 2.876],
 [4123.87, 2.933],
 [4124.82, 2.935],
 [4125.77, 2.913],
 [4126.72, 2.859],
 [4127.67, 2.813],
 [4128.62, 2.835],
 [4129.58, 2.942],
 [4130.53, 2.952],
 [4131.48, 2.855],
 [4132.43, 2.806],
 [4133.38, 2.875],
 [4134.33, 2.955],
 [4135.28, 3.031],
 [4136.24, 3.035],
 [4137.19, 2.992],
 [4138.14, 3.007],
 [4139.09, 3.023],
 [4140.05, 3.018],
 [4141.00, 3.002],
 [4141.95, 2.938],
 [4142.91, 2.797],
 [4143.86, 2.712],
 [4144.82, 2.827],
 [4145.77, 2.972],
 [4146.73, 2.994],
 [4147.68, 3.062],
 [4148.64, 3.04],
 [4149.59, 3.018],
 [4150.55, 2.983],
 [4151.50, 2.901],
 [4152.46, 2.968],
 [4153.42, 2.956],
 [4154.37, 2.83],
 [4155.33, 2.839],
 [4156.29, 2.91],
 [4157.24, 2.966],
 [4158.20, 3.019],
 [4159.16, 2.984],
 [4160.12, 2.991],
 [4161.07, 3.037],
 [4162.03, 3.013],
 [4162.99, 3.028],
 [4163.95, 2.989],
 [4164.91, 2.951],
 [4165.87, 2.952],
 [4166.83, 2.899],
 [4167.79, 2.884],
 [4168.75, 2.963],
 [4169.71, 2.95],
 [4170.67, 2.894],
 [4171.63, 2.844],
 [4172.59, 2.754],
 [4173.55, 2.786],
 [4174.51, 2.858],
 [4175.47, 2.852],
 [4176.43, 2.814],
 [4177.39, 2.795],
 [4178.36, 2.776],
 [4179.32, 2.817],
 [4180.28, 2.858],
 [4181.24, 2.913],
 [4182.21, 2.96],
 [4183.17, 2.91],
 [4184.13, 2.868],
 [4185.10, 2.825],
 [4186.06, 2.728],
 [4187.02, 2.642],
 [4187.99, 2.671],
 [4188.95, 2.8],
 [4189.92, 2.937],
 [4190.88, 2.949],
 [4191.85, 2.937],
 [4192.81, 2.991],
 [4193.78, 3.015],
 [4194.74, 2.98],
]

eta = 3.04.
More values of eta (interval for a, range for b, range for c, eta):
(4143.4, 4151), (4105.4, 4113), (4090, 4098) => 3.09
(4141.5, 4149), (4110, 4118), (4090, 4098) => 2.99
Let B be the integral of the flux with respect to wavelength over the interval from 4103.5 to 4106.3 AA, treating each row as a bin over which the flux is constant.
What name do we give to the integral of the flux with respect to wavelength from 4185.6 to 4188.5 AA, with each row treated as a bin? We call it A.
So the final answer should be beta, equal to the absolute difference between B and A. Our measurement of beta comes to 1.2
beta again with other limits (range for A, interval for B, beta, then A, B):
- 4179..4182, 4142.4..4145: 1.4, 8.6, 7.2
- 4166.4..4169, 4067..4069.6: 0.0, 7.6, 7.5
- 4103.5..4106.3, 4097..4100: 0.4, 6.6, 7.0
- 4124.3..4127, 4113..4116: 0.9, 7.8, 8.7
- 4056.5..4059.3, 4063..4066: 0.1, 7.9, 8.0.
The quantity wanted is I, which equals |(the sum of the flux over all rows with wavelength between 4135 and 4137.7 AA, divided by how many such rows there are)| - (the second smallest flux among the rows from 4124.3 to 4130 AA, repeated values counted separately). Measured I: 0.18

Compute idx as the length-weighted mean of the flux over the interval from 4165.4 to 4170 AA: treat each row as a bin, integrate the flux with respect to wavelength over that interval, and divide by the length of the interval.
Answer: 2.93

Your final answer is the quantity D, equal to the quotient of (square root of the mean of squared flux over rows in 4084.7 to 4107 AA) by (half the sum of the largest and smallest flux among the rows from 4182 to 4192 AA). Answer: 0.91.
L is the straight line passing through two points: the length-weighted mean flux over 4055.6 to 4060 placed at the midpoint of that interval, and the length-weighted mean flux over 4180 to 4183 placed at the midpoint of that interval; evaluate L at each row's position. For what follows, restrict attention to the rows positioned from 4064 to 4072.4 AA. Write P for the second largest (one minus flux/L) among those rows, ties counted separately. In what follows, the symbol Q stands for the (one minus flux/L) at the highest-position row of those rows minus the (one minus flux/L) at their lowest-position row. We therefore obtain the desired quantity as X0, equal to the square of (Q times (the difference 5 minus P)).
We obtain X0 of 0.05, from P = 0.041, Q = -0.04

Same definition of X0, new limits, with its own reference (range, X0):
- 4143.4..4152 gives 0.10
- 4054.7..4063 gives 0.03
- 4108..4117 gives 0.21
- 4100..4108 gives 1.05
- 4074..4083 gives 0.00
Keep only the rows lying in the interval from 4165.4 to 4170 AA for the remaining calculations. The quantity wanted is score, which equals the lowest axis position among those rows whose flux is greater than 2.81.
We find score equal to 4165.87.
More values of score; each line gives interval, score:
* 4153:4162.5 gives 4153.42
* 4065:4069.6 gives 4068.23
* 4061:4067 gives 4061.68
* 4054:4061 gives 4054.20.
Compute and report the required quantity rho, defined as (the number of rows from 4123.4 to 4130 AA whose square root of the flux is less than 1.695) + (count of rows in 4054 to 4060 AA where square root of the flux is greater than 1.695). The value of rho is 5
